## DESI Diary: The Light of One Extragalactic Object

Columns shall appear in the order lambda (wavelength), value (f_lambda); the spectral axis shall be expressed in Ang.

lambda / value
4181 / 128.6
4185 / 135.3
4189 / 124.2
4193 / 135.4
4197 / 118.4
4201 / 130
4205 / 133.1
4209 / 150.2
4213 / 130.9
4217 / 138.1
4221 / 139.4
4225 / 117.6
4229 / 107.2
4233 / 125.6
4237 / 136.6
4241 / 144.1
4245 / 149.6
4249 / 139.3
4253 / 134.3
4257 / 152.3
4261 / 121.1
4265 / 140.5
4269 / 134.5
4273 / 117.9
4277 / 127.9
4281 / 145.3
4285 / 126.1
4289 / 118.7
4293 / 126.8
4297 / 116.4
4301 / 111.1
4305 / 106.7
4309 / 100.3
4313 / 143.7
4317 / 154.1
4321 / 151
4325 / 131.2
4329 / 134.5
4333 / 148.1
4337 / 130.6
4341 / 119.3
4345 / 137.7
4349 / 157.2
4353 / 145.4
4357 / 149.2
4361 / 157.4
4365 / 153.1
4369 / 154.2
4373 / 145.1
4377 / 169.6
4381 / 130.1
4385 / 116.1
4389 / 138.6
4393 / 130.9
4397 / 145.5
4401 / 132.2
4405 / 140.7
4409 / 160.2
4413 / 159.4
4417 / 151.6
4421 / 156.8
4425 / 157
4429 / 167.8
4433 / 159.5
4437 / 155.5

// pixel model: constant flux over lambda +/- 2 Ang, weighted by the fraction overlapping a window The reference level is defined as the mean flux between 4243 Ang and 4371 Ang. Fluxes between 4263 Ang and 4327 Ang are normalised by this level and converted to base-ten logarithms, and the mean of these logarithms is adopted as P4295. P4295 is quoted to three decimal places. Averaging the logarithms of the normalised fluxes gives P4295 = -0.027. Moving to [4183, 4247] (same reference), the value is -0.012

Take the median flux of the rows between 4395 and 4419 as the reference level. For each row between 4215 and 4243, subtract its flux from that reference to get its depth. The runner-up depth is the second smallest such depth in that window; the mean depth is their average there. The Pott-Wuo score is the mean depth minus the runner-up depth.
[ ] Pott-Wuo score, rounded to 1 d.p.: 9.6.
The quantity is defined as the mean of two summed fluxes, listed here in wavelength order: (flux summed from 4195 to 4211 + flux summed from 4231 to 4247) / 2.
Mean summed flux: 544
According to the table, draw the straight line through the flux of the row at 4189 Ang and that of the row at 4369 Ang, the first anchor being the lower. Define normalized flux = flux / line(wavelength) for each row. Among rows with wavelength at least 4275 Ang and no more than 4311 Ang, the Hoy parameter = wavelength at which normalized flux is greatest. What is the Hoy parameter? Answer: 4281 Ang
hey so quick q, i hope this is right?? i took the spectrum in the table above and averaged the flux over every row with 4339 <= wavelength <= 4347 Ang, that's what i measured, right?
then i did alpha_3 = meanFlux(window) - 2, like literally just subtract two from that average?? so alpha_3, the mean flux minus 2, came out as 126.5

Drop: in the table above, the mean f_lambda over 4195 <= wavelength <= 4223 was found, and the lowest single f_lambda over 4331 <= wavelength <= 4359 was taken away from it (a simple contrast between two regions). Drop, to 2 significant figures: 15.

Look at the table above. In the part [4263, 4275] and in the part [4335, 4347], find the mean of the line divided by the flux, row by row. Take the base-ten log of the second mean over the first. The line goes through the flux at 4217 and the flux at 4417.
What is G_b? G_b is 0.02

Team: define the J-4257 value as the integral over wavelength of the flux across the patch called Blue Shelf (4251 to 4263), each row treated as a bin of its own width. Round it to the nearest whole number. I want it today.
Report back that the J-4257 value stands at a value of 1631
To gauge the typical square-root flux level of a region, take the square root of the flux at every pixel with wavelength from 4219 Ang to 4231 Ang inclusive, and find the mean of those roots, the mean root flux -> 11.0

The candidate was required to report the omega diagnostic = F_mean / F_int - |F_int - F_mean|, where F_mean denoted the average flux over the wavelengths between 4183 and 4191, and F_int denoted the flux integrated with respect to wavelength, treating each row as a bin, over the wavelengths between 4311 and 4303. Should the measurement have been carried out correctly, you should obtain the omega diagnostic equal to -698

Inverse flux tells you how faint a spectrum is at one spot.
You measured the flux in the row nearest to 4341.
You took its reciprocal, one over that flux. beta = 0.0084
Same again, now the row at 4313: 0.0070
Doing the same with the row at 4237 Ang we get 0.0073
